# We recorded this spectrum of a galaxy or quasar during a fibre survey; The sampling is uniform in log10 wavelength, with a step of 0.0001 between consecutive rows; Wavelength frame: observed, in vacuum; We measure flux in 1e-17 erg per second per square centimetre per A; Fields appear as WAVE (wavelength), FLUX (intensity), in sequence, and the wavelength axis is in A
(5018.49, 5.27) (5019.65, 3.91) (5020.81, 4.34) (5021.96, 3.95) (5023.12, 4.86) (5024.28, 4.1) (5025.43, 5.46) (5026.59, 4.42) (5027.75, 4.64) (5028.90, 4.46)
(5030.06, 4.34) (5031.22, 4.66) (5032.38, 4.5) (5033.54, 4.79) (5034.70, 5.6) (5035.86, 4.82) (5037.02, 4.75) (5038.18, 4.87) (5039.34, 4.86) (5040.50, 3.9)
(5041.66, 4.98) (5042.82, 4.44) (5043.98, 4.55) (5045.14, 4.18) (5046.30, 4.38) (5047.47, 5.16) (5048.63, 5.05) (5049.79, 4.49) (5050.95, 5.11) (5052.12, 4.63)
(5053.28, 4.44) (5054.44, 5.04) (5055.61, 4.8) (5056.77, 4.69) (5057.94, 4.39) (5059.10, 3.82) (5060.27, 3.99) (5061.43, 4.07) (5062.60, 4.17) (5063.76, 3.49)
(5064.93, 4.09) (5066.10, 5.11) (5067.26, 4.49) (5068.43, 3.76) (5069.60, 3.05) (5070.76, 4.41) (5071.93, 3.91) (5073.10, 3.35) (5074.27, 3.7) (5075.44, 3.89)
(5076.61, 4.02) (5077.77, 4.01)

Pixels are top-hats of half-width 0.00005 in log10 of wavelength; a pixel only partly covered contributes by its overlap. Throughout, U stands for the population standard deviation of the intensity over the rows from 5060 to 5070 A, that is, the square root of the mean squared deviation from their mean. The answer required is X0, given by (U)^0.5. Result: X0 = 0.74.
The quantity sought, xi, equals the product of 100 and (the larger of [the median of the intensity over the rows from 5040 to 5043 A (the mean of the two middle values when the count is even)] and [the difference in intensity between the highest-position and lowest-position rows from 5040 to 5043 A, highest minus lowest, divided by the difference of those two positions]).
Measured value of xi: 444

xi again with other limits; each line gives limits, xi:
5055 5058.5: 469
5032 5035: 479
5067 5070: 376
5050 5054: 463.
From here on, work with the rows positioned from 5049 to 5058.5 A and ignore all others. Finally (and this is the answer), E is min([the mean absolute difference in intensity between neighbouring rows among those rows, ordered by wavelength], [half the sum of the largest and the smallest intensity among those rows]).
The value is 0.363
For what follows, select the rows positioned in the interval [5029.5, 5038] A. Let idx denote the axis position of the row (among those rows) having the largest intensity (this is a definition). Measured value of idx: 5034.70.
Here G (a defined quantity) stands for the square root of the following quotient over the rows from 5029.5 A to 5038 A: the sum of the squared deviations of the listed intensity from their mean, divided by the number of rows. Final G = 0.371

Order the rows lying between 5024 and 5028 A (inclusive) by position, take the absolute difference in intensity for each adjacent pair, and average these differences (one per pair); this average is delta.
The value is 0.87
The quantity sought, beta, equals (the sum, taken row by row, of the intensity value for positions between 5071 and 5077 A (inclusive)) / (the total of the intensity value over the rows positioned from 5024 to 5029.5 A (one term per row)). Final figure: 0.82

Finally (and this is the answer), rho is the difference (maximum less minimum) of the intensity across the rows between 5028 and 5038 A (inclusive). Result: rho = 1.26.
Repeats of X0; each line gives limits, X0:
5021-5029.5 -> 0.68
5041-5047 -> 0.52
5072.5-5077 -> 0.50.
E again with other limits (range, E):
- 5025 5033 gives 0.340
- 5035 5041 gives 0.290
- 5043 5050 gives 0.404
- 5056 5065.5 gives 0.357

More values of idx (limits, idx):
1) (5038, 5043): 5041.66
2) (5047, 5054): 5047.47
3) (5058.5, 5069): 5066.10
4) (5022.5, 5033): 5025.43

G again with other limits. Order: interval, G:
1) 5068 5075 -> 0.428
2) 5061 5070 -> 0.584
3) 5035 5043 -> 0.348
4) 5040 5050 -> 0.395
